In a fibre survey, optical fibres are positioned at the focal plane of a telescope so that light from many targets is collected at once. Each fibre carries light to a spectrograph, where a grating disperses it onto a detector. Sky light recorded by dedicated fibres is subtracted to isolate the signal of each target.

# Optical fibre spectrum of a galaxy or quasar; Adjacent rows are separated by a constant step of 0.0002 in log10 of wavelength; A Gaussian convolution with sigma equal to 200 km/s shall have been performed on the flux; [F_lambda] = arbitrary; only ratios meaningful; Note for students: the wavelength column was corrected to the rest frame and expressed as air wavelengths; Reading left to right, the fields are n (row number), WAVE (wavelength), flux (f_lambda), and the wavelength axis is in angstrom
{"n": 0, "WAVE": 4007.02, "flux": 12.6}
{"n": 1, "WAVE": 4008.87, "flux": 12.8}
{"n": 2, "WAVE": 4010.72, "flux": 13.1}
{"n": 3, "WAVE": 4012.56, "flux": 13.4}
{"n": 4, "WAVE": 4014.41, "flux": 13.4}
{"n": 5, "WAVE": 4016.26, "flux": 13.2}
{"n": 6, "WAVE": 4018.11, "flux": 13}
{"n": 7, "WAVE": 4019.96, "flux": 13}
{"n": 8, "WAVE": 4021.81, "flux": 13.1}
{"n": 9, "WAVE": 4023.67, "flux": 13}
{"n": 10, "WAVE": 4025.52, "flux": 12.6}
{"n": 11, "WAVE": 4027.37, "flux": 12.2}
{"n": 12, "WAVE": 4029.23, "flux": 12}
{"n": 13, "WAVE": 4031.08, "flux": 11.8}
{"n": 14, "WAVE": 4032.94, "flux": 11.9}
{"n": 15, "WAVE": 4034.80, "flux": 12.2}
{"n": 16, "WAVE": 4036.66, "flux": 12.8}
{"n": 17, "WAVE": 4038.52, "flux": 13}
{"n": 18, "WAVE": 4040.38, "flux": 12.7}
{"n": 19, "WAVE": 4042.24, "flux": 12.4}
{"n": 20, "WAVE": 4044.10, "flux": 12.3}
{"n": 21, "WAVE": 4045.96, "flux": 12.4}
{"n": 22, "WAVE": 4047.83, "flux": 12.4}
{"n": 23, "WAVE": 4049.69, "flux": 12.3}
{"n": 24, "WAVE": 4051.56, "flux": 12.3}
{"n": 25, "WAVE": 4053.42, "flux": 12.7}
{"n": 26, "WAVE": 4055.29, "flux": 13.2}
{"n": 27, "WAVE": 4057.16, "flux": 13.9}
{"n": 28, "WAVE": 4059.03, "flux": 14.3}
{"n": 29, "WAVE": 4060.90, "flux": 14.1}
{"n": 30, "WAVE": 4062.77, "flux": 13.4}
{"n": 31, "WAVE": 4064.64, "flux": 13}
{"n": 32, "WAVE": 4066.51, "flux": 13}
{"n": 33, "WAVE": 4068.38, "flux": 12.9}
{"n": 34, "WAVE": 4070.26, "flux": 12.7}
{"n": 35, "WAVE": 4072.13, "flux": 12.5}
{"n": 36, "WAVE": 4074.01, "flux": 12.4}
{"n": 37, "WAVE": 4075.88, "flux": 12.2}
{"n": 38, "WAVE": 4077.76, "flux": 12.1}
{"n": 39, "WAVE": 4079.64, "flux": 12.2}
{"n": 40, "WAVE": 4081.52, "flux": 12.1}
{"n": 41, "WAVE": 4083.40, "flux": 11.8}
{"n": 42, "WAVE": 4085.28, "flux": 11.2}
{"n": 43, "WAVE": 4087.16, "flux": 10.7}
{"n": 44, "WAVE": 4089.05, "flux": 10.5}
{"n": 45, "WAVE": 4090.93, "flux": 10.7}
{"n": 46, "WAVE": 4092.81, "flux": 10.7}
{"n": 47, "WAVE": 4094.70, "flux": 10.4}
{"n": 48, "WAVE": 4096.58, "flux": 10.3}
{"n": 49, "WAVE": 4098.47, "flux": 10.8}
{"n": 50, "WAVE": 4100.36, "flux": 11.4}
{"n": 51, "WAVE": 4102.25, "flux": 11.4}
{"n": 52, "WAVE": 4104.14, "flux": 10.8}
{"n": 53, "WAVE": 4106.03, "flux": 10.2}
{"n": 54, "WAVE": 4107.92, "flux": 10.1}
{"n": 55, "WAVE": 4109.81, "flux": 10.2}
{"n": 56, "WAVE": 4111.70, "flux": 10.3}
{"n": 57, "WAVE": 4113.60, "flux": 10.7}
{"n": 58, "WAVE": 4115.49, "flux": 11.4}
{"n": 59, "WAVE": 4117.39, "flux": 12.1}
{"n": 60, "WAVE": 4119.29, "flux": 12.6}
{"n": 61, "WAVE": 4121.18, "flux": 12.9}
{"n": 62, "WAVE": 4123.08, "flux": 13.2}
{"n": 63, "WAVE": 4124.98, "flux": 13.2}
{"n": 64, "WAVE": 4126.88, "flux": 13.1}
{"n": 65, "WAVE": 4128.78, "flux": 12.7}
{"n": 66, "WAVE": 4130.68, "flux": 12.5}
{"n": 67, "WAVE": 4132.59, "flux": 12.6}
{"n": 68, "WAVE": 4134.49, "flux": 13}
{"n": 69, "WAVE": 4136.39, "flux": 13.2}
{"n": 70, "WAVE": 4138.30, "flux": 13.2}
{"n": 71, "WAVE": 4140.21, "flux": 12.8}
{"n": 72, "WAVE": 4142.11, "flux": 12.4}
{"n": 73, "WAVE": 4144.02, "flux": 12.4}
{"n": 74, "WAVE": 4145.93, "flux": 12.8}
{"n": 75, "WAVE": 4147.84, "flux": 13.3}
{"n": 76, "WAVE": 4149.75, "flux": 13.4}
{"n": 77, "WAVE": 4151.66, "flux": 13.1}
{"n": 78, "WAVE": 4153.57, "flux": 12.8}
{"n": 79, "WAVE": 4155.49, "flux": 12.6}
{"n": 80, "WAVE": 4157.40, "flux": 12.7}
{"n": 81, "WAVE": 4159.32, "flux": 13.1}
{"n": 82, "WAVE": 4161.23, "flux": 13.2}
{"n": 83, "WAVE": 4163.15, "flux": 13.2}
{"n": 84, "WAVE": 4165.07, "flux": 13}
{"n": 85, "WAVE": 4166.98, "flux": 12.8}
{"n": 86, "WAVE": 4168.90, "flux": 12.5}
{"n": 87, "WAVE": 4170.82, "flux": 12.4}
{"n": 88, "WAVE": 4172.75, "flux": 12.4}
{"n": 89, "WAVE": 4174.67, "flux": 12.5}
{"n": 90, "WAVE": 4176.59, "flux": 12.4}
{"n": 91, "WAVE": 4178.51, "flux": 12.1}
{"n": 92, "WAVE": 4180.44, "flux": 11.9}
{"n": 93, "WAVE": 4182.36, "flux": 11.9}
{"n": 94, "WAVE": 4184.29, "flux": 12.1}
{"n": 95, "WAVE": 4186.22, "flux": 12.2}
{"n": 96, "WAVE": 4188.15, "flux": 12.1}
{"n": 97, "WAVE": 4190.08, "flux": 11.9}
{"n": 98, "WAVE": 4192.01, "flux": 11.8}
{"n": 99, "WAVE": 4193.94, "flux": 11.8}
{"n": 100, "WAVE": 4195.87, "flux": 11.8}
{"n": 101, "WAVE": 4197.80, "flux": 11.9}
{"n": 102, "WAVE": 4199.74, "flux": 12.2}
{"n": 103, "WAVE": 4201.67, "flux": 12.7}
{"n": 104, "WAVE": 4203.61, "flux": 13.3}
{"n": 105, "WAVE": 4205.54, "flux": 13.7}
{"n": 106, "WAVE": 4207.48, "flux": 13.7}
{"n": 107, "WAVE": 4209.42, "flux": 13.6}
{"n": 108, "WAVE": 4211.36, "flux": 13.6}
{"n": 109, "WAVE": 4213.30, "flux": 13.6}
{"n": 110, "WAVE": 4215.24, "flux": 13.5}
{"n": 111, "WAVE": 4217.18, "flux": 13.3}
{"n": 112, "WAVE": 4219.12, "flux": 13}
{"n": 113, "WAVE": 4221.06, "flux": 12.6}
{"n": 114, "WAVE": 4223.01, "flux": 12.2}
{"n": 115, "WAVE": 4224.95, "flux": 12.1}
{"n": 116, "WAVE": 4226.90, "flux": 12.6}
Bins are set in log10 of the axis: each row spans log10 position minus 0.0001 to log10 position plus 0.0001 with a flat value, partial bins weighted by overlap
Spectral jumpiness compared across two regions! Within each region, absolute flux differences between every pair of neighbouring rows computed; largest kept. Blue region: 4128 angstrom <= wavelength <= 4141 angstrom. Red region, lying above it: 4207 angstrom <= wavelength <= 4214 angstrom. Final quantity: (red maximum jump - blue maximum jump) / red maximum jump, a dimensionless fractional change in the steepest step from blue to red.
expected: -3.0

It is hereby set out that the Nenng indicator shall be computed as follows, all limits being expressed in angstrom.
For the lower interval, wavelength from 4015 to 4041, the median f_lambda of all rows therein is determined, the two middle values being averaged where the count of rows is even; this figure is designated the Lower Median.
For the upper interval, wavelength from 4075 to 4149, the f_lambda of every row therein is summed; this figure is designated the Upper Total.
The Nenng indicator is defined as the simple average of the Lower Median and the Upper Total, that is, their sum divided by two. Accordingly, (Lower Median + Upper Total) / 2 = 236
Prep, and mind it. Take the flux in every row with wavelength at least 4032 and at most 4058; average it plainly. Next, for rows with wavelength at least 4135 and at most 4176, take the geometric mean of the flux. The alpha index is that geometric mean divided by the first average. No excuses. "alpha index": 1.02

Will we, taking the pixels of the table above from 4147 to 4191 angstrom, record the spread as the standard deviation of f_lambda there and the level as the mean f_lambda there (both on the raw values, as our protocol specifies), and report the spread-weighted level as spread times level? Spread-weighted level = 6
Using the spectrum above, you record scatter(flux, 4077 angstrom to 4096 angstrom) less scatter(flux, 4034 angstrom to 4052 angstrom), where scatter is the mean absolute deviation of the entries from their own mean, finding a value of 0.44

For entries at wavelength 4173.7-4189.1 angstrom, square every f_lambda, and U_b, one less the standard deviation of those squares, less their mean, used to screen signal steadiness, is -152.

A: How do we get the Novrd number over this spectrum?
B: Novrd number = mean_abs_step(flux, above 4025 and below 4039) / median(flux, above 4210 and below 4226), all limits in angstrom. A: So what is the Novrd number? 0.022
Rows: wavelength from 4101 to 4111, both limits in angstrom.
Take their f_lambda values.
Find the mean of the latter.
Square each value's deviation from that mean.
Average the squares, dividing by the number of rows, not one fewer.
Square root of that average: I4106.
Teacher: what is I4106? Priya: 0.50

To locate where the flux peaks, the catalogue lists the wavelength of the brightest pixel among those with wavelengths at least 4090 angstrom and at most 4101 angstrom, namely 4100.36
